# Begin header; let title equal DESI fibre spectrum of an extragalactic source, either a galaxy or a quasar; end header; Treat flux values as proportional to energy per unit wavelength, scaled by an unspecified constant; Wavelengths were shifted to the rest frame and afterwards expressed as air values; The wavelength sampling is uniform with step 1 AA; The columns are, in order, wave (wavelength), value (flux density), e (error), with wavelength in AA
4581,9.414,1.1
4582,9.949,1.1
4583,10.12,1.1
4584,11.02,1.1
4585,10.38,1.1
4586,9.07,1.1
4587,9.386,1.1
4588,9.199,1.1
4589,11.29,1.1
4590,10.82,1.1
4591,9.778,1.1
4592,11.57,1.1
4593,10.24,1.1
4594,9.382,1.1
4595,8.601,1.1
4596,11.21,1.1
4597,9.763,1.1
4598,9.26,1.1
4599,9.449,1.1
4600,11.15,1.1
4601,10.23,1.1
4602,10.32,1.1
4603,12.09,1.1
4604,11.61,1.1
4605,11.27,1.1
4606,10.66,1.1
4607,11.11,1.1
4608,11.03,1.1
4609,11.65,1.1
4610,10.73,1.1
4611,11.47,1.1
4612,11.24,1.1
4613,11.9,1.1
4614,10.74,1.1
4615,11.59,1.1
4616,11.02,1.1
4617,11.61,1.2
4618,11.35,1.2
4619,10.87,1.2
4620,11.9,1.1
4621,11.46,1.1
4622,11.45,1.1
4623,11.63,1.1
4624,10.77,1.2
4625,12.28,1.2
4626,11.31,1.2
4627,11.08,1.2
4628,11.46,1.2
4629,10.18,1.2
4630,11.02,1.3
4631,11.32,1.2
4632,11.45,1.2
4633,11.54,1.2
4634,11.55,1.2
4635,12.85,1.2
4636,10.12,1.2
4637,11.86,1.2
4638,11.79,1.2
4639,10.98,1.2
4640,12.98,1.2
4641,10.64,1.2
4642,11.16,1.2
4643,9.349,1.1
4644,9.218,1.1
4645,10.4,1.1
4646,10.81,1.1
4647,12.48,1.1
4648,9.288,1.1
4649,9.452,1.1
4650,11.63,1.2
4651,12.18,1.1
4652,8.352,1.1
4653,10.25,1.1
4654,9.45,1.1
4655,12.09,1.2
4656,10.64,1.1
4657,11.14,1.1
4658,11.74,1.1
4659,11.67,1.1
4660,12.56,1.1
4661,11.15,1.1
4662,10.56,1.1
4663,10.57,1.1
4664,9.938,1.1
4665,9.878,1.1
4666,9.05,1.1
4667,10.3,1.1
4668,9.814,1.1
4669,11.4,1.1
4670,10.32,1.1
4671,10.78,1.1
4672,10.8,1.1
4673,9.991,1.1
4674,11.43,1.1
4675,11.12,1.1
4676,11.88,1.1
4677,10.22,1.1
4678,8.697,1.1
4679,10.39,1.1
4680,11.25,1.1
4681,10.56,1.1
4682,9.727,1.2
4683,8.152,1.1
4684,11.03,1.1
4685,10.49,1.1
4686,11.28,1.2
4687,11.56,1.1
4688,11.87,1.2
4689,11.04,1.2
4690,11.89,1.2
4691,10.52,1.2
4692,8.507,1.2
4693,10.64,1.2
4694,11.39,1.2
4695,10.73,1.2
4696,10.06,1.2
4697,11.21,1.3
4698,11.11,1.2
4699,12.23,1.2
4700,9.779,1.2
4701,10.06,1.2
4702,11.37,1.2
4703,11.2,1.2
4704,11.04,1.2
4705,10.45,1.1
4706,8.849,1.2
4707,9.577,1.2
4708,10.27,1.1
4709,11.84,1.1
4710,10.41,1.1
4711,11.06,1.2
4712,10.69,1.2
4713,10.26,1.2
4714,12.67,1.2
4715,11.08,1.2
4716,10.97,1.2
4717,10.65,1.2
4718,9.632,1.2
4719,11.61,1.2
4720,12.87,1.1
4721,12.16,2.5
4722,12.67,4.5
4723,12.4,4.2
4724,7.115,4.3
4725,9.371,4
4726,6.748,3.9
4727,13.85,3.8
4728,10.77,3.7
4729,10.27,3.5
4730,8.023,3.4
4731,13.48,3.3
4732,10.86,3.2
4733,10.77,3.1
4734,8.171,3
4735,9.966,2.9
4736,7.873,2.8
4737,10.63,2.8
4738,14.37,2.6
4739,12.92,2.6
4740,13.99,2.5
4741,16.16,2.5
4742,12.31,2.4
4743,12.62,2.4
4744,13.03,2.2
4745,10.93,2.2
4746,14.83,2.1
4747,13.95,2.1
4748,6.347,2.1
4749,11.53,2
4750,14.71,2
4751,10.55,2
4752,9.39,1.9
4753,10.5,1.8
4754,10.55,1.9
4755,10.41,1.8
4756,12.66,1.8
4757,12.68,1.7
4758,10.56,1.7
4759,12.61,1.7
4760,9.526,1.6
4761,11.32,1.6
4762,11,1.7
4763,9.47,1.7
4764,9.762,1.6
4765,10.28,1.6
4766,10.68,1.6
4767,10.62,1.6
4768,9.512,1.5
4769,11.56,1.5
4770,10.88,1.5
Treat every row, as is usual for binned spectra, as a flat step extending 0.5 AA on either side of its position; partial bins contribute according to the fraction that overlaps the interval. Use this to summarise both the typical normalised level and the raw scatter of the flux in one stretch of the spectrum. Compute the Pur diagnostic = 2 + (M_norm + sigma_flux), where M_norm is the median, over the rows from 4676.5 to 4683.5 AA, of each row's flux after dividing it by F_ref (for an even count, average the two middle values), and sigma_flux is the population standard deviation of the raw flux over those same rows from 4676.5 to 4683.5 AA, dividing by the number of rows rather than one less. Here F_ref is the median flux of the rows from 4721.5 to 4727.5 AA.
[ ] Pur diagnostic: 3.95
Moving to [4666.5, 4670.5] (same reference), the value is 3.53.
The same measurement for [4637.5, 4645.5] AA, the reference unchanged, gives 4.15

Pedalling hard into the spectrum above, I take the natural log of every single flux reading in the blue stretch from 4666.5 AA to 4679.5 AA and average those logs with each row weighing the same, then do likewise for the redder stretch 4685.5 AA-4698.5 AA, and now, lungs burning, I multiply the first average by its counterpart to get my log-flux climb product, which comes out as 5.61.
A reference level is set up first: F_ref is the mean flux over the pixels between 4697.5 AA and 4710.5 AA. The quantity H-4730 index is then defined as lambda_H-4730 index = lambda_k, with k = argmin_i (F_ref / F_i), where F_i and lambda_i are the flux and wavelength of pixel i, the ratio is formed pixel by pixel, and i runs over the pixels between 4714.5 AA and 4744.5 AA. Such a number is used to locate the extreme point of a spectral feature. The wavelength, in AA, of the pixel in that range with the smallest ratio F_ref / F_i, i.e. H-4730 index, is 4741 AA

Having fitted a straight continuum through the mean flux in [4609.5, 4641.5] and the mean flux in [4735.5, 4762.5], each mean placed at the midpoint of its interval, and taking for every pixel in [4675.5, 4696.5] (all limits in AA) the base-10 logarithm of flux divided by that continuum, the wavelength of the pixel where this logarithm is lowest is 4683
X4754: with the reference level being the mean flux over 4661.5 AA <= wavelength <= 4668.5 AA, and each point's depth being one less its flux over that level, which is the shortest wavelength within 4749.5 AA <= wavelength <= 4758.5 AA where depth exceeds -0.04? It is 4752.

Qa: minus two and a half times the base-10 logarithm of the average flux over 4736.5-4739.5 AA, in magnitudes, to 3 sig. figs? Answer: -2.75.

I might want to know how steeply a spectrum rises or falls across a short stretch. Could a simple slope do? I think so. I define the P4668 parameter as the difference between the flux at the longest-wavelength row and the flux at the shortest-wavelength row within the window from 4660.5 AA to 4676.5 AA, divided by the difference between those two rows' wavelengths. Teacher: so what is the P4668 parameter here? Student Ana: 0.049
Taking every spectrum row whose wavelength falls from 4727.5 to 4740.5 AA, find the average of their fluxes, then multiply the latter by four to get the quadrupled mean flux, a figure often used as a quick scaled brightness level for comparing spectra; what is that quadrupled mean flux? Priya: 43.7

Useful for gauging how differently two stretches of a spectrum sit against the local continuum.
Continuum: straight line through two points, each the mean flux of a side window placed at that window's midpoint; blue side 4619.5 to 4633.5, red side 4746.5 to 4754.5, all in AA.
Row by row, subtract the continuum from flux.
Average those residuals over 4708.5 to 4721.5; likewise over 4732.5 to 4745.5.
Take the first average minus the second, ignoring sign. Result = 0.7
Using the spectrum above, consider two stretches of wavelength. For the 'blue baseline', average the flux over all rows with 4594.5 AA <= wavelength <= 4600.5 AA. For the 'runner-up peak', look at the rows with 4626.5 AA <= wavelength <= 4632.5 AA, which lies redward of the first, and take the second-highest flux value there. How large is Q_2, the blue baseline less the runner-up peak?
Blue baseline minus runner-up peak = -1.5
